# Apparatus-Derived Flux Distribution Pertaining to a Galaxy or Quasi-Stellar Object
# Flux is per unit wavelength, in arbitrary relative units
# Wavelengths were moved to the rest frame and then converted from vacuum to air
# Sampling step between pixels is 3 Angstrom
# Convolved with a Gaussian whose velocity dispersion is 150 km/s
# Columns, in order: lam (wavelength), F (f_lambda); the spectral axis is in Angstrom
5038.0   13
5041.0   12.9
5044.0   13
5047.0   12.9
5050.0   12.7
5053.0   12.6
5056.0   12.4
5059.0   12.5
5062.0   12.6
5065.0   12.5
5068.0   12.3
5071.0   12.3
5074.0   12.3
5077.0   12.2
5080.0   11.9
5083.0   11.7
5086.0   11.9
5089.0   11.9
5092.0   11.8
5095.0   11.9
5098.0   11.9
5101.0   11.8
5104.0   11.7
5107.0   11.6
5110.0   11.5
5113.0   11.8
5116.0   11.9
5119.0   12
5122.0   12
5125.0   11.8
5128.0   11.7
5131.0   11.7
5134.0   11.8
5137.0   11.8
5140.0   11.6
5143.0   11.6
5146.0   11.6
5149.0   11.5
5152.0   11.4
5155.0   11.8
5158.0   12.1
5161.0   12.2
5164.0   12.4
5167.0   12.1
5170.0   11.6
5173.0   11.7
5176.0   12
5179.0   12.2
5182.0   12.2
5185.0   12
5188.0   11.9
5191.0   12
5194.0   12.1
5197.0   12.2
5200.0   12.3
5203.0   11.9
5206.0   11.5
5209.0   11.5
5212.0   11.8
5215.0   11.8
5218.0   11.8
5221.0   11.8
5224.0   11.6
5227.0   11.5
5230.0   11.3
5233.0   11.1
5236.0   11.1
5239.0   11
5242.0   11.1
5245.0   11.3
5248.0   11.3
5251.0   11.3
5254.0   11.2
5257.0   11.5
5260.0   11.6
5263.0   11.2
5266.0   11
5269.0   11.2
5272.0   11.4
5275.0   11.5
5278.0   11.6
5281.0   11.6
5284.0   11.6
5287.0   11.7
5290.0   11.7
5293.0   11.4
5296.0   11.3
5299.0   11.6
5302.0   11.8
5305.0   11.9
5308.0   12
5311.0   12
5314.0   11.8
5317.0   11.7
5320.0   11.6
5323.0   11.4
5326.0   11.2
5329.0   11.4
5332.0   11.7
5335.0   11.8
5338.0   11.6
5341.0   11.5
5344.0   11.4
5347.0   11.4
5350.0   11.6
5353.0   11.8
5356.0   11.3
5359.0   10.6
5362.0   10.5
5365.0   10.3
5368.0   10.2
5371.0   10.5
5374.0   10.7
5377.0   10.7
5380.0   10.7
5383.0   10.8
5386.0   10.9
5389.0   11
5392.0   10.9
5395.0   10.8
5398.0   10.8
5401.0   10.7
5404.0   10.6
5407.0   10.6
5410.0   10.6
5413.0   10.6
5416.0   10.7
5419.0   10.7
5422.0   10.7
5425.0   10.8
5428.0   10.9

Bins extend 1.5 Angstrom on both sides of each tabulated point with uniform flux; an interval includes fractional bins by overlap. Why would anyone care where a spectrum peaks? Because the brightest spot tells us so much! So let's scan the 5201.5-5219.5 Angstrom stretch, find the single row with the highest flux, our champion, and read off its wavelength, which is 5203.0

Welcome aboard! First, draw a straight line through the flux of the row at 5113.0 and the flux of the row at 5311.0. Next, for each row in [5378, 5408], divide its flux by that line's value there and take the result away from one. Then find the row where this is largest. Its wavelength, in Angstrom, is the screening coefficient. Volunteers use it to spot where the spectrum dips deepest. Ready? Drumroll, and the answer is 5407.0 Angstrom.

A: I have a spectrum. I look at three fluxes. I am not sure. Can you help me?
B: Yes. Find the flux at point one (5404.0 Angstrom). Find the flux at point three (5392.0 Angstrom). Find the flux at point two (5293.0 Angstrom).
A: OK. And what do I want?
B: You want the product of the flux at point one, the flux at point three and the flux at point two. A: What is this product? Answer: 1317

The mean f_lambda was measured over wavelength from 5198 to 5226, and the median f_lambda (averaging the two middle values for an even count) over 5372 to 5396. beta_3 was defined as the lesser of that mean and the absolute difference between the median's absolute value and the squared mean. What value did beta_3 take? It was 11.8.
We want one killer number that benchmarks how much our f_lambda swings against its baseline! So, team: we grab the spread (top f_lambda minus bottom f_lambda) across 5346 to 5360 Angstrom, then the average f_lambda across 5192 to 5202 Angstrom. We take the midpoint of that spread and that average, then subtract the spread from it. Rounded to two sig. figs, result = 5.5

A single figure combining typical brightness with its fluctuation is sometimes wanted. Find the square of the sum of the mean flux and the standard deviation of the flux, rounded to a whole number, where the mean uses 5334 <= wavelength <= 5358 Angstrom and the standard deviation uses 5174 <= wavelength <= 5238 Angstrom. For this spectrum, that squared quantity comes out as 141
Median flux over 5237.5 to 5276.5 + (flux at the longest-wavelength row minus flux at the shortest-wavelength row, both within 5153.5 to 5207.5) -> 11.0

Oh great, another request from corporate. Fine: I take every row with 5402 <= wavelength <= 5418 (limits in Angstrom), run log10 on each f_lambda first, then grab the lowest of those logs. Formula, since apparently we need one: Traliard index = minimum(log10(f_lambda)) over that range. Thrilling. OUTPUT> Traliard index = 1.03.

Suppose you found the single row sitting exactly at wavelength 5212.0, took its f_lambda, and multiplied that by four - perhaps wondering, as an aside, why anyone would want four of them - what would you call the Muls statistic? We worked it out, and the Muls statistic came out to 47.2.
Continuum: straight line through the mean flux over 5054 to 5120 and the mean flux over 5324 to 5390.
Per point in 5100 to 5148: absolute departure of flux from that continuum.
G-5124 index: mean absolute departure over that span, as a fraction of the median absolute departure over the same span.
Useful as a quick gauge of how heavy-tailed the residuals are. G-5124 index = 1.03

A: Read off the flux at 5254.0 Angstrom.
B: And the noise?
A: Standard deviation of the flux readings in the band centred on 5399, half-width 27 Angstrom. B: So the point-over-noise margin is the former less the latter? 11.1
